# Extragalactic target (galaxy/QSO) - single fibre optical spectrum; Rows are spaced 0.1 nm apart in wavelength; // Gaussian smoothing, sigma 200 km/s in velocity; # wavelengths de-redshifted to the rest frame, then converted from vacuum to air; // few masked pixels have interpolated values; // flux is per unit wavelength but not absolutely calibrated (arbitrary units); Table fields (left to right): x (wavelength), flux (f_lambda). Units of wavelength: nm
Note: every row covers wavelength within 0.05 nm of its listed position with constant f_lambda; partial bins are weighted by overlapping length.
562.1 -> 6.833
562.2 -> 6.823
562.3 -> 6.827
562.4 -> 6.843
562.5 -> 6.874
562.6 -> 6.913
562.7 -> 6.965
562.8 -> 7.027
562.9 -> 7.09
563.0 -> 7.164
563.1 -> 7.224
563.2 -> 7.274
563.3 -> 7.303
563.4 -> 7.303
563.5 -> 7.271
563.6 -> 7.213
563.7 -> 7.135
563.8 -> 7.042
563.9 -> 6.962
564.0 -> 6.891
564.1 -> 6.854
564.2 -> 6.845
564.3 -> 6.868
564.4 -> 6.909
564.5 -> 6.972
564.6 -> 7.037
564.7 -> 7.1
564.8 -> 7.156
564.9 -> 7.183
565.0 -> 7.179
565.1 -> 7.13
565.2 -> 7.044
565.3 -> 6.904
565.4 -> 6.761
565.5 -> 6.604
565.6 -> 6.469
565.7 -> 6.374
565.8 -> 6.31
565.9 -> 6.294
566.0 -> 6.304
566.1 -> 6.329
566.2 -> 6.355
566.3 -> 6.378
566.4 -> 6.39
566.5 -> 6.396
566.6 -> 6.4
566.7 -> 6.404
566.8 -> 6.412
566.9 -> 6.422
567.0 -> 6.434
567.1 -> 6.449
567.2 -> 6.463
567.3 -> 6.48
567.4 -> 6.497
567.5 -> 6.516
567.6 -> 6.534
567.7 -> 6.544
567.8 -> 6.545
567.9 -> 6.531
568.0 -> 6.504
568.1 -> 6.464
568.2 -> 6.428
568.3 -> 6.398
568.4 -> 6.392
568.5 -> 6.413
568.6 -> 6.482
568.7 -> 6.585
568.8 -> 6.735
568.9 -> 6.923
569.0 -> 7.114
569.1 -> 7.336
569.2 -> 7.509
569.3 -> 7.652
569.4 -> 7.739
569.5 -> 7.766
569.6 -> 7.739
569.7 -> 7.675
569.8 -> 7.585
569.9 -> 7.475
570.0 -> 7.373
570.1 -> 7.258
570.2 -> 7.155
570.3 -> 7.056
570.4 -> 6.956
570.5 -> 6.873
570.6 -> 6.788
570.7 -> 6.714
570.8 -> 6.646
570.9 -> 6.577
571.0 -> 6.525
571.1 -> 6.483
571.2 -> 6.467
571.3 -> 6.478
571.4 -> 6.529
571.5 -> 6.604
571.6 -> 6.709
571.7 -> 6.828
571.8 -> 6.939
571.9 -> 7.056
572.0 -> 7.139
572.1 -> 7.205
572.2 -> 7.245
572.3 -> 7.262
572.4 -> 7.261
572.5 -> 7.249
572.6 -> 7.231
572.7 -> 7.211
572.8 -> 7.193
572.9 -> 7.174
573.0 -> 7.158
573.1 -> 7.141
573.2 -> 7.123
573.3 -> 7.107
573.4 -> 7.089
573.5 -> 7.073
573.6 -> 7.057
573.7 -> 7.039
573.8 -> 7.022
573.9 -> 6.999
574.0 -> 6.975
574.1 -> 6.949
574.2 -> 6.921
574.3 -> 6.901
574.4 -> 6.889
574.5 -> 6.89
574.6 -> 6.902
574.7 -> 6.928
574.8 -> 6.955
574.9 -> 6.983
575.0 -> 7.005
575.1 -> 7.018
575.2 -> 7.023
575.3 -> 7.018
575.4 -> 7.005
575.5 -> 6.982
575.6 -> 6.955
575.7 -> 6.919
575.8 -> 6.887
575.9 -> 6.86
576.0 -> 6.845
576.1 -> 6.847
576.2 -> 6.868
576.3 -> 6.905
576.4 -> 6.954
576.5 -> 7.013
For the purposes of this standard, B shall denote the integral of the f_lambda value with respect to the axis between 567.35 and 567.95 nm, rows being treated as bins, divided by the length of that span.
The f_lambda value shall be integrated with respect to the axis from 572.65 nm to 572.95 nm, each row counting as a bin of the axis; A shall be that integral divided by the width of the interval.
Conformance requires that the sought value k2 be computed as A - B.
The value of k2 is 0.7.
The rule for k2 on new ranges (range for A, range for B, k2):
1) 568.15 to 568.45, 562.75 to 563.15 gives -0.7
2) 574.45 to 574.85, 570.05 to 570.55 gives -0.1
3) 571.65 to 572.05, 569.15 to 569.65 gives -0.7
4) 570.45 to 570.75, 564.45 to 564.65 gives -0.2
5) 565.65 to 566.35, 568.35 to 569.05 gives -0.3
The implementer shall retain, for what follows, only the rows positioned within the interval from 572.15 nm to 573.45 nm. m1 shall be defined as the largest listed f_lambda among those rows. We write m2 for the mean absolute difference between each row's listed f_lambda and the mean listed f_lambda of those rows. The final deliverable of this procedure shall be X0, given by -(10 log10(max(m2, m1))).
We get -8.61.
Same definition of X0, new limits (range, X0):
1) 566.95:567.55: -8.14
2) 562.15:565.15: -8.64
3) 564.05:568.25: -8.56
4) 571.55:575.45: -8.61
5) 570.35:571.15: -8.42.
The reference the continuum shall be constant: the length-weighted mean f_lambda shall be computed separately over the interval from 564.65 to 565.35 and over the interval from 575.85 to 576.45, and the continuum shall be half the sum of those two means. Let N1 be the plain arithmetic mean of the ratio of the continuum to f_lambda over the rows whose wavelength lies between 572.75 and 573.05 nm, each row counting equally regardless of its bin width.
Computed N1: 0.97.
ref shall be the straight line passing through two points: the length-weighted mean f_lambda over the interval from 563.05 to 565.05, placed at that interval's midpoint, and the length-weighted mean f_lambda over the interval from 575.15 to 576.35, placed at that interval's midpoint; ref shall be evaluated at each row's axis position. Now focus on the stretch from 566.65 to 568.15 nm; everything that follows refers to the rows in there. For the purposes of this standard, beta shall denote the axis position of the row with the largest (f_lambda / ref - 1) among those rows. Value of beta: 567.8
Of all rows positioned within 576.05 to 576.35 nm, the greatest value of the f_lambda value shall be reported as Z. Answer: 6.905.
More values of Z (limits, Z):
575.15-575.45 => 7.023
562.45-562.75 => 6.965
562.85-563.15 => 7.224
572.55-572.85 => 7.231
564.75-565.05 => 7.183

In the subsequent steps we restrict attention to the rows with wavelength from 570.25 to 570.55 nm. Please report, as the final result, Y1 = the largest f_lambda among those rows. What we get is 7.056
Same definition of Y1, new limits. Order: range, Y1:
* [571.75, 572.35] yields 7.262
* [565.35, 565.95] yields 6.761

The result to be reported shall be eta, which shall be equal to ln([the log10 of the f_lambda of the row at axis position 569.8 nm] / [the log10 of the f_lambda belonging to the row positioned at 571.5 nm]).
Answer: 0.07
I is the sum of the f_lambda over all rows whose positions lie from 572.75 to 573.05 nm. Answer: 21.5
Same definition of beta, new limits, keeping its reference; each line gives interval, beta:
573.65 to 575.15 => 573.7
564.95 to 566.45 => 565.0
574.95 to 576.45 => 575.2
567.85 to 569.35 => 569.3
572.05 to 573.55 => 572.4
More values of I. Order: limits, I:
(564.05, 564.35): 20.6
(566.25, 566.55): 19.2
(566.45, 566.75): 19.2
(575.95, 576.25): 20.6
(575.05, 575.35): 21.1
